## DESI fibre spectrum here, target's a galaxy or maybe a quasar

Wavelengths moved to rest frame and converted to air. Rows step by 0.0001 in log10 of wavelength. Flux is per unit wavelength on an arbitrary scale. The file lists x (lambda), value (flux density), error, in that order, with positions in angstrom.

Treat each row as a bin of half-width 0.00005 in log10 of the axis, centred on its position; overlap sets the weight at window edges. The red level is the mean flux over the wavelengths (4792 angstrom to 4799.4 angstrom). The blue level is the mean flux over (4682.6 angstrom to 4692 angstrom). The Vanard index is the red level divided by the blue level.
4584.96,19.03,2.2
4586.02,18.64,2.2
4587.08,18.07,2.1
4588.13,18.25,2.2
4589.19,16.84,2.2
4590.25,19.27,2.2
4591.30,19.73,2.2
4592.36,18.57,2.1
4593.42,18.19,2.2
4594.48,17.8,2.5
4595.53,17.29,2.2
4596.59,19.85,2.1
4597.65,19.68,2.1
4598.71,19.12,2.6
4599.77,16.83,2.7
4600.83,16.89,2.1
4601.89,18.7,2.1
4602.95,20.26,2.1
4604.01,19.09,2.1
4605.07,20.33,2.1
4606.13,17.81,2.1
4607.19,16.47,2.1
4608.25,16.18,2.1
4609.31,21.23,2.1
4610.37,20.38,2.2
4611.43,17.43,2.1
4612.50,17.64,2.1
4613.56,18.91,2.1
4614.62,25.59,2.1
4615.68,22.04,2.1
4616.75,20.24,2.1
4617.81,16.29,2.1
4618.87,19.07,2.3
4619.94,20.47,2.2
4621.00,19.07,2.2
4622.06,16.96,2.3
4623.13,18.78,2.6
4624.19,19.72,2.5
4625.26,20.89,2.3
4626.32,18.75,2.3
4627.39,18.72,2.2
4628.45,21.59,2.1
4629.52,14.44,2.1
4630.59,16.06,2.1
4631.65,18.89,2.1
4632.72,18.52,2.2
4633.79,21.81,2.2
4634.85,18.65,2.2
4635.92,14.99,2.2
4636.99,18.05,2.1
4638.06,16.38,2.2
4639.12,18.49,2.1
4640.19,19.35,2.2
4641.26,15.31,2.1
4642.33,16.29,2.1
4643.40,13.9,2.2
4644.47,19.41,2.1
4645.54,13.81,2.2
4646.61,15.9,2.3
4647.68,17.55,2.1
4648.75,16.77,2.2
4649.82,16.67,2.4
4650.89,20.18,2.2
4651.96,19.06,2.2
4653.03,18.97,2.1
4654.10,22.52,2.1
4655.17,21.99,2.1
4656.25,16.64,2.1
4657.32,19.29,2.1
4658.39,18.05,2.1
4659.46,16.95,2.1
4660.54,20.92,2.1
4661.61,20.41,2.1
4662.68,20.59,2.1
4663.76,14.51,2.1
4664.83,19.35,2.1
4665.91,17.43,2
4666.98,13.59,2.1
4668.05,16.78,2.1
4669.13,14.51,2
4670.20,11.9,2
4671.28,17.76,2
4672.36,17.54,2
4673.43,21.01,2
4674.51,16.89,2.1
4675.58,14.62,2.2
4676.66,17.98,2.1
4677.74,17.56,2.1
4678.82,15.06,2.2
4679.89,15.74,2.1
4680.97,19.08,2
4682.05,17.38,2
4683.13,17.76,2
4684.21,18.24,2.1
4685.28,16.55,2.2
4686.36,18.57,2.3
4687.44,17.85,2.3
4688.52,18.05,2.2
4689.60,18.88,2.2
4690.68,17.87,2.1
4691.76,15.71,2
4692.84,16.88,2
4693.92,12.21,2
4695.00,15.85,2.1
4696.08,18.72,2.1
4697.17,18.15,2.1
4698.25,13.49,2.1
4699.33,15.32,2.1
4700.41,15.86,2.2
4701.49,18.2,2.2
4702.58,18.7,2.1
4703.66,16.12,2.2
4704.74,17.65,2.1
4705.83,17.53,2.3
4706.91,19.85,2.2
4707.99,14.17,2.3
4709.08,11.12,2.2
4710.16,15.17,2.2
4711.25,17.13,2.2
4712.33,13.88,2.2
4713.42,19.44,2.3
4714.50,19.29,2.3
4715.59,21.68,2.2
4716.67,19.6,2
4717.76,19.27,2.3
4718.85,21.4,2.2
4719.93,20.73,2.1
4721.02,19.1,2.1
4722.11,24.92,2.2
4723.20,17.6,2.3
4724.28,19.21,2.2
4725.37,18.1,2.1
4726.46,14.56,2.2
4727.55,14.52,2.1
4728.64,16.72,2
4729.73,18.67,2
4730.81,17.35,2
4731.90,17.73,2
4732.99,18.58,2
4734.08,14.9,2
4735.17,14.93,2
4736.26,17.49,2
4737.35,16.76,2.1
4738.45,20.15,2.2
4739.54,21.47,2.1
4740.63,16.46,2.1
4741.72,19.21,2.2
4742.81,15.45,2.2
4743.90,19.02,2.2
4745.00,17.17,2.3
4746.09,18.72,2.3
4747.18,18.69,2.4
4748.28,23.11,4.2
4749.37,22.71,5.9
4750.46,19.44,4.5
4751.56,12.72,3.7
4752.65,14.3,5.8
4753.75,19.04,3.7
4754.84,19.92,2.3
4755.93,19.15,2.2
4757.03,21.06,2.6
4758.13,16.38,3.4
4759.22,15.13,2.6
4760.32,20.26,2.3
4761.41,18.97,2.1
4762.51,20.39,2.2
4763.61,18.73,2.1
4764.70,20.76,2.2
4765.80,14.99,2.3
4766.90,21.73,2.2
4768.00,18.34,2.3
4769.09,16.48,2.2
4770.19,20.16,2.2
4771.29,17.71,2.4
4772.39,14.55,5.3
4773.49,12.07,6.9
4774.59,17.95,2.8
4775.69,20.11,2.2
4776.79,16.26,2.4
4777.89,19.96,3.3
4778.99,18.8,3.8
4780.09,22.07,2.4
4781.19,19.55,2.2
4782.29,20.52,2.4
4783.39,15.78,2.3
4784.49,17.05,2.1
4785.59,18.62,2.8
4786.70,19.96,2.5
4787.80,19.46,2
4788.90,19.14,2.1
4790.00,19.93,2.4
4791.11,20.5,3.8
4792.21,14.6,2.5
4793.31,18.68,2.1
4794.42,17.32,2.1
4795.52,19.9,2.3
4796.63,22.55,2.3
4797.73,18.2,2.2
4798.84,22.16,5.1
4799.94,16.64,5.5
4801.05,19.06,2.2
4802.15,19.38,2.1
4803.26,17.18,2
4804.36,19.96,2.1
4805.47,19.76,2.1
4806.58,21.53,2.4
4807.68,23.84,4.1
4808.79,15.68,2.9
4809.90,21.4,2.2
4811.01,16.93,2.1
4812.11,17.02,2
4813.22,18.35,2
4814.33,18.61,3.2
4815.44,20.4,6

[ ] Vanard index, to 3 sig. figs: 1.08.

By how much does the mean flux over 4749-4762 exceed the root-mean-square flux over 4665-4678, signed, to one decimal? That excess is 1.6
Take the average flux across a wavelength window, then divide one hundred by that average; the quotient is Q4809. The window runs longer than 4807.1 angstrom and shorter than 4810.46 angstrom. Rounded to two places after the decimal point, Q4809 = 4.92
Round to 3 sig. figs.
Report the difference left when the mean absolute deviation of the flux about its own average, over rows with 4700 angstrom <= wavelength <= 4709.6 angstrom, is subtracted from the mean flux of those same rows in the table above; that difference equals 14.6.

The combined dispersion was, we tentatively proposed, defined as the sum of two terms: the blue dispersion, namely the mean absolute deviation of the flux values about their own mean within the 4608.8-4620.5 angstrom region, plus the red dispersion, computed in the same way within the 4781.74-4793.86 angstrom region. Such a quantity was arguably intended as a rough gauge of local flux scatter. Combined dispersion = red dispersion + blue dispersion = 3.4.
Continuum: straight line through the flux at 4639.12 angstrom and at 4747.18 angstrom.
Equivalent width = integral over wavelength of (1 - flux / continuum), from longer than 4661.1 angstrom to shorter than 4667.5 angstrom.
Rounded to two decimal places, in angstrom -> 0.31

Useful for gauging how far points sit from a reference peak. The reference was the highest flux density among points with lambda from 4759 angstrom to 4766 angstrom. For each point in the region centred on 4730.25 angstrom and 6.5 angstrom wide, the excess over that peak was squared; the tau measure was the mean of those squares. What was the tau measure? 14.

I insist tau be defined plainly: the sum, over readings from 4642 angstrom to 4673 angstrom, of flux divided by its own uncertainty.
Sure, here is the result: 241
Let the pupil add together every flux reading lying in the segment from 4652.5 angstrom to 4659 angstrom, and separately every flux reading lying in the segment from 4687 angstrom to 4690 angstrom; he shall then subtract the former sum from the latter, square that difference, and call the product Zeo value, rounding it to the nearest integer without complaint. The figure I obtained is 3929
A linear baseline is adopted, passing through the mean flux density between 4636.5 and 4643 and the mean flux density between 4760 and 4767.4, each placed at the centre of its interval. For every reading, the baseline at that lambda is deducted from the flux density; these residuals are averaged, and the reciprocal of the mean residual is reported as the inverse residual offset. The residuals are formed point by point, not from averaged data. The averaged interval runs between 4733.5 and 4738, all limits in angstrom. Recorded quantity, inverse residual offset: 0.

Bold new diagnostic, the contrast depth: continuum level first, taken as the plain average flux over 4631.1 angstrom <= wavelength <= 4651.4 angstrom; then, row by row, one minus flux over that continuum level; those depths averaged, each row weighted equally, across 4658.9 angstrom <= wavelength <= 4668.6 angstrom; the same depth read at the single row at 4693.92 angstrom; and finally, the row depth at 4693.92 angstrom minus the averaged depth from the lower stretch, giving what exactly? 0.32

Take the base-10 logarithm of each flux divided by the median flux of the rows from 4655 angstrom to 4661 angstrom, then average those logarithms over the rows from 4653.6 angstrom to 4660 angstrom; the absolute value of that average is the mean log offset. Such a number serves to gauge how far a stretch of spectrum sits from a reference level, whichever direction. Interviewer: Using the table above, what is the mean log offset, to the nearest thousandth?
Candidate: 0.010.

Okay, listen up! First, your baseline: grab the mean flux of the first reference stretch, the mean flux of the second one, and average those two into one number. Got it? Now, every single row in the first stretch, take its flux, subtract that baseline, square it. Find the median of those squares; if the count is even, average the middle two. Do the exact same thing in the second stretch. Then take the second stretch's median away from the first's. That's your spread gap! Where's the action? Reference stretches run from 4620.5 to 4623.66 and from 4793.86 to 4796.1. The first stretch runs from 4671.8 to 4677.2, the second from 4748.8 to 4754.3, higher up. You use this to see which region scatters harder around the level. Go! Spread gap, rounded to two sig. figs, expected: -15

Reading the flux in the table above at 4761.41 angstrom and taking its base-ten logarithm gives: 1.28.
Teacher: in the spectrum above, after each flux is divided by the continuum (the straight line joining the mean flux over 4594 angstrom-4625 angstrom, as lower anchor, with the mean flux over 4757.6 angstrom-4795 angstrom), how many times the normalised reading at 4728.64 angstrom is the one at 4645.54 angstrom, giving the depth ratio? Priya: 0.81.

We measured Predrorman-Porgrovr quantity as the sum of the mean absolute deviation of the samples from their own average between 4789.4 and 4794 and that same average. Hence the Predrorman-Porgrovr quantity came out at 20.3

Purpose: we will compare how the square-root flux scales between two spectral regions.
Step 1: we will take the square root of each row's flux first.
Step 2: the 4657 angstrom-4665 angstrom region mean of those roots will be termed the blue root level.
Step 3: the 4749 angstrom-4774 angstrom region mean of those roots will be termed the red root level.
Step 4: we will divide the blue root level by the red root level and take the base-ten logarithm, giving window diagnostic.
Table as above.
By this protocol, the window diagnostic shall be 0.009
